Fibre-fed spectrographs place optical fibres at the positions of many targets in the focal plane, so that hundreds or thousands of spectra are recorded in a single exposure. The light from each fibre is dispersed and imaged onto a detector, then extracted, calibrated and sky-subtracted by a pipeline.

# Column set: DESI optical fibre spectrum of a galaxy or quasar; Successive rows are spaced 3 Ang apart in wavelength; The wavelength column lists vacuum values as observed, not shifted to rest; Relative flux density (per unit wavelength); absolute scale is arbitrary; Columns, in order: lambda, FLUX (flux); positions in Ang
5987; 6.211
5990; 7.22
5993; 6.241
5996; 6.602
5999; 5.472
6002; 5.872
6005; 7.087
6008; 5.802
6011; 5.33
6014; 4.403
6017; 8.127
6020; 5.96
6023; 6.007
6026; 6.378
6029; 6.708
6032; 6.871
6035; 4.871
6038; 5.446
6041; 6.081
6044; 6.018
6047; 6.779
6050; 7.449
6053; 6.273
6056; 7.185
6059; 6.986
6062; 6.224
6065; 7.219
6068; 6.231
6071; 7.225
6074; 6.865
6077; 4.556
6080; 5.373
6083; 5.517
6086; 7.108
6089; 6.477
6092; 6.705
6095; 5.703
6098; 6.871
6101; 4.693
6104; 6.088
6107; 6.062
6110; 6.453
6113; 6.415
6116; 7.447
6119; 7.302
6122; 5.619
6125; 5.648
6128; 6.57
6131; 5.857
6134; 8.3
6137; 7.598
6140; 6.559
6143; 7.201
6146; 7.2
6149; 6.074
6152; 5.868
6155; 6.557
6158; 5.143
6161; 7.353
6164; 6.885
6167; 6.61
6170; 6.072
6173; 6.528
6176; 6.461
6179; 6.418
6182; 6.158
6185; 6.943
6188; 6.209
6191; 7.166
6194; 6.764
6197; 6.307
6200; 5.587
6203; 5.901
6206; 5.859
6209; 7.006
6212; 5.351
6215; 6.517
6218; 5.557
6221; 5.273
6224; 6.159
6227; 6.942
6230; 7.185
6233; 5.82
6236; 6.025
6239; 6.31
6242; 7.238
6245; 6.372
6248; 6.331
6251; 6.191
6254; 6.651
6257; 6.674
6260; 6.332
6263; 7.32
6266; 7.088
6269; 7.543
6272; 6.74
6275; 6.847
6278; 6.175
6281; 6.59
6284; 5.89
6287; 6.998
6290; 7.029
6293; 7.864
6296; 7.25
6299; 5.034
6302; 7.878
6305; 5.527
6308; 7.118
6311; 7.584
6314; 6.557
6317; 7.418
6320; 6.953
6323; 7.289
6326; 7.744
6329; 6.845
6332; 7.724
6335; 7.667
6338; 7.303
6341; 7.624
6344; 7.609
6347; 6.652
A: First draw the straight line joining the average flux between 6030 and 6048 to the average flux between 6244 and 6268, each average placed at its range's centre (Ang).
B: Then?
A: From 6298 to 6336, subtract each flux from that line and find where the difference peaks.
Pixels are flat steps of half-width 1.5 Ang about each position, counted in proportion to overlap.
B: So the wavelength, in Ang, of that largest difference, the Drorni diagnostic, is 6299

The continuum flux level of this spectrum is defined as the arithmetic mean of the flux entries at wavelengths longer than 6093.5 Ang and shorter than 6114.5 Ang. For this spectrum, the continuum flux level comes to 6.04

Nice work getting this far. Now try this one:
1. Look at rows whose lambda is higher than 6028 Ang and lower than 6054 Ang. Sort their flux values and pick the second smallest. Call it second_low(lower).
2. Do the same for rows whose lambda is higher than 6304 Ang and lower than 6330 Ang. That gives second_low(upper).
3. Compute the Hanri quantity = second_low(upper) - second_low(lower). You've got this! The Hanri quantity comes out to 1.1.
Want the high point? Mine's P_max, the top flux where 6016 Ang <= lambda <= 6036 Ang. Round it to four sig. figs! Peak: 8.127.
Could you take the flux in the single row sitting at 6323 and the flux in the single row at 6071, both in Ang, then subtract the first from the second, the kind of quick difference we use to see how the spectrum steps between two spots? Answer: -0.1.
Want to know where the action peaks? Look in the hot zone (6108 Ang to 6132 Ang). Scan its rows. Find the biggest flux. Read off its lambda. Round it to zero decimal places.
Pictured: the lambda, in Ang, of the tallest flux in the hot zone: 6116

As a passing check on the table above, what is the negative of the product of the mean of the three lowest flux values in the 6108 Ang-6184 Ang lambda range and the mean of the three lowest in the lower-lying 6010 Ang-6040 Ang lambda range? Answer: -26.6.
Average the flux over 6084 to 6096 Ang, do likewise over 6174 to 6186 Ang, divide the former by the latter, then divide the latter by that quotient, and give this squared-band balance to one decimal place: 6.5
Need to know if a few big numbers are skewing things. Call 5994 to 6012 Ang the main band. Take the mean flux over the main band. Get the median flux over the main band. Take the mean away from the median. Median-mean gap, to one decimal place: -0.2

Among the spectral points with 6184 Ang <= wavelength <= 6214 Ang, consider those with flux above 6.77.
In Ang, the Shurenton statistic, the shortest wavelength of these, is 6185 Ang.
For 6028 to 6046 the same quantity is 6032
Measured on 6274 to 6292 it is 6275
